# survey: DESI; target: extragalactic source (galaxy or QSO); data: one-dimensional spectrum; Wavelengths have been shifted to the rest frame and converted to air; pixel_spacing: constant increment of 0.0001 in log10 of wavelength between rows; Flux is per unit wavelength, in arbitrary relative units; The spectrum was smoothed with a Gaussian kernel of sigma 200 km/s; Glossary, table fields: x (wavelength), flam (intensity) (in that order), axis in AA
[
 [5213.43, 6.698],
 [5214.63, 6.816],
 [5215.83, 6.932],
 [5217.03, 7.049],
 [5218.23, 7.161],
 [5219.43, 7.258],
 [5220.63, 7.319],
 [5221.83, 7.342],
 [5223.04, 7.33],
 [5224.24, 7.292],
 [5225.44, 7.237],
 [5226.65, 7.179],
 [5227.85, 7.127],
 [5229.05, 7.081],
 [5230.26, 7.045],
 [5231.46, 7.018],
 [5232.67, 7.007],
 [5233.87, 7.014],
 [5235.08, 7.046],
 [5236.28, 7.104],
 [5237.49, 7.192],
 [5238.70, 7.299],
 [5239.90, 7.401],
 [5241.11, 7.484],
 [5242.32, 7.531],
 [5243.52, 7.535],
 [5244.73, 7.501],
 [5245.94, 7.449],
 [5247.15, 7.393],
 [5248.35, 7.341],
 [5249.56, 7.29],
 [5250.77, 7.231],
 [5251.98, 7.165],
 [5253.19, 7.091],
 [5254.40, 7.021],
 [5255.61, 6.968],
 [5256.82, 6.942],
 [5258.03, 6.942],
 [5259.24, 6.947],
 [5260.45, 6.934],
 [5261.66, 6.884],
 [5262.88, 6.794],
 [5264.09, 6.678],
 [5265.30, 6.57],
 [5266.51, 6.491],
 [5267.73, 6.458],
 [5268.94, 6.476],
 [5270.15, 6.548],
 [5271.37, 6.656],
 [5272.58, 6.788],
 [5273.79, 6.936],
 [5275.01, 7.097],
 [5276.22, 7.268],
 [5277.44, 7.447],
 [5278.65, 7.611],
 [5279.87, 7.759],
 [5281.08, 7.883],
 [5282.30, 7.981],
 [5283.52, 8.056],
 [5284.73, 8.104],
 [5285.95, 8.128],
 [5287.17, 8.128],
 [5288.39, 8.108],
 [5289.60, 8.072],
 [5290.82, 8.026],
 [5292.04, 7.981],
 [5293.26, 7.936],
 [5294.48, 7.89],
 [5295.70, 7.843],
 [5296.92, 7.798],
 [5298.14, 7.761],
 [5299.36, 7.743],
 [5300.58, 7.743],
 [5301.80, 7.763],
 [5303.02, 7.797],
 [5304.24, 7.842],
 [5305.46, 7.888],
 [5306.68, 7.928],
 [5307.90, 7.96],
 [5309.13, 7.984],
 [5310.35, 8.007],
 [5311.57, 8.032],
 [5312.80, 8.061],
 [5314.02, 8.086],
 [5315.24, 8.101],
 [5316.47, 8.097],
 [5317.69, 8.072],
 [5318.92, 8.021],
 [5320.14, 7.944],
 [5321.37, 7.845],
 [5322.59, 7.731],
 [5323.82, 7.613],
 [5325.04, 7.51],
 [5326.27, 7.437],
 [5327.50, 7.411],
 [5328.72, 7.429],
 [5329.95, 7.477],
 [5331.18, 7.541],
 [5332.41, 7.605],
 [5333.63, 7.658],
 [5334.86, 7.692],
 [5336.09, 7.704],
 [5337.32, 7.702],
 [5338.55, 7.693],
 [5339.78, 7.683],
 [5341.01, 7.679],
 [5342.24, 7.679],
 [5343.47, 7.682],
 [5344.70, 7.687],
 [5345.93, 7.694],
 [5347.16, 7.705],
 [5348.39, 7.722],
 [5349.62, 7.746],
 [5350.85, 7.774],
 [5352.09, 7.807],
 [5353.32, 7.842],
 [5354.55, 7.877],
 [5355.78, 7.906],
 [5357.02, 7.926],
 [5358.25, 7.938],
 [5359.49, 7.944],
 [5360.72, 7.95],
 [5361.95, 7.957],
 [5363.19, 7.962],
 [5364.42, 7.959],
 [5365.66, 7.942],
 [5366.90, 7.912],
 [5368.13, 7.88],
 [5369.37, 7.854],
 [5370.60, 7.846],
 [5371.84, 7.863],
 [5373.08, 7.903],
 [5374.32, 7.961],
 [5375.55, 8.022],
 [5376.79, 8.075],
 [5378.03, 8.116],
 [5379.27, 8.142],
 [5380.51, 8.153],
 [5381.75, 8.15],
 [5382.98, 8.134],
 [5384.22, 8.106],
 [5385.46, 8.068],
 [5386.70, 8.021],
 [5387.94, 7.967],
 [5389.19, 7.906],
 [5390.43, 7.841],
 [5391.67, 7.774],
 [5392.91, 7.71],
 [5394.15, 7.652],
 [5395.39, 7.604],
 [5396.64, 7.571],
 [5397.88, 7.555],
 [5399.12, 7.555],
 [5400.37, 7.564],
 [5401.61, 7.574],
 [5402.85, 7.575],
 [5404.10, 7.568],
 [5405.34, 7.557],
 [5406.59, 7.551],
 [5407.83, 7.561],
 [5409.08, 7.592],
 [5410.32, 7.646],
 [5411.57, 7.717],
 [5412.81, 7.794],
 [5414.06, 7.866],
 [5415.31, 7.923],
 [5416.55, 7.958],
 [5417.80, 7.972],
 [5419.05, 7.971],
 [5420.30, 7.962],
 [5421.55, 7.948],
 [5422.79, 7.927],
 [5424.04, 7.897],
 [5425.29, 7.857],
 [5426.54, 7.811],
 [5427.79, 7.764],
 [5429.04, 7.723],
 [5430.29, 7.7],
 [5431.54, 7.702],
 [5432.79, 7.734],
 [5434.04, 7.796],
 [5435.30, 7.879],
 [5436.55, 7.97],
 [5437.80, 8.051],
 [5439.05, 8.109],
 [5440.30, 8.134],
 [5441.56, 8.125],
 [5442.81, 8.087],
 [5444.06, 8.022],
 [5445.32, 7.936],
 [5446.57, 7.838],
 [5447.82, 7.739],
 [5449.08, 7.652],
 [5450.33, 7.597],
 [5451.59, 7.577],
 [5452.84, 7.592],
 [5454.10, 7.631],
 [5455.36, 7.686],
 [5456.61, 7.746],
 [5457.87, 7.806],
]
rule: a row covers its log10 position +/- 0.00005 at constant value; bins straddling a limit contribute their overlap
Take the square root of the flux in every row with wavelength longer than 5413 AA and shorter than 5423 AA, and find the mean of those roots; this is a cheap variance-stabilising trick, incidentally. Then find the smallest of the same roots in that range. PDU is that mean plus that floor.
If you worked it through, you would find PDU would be 5.62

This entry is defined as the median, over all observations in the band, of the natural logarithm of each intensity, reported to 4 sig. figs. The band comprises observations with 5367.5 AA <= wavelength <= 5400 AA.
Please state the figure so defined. 2.067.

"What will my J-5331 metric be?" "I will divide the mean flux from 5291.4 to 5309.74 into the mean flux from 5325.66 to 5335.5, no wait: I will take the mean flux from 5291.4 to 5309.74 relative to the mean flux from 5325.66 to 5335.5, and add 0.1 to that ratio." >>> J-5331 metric 1.14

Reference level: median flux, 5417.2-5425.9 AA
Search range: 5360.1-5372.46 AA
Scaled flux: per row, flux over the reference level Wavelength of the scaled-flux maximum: 5363.19 AA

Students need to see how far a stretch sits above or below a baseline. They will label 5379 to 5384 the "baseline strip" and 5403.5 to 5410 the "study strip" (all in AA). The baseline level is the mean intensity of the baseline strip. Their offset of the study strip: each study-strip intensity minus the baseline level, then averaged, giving -0.58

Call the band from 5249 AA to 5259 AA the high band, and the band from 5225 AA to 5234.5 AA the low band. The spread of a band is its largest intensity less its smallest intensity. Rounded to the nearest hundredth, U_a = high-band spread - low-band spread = 0.12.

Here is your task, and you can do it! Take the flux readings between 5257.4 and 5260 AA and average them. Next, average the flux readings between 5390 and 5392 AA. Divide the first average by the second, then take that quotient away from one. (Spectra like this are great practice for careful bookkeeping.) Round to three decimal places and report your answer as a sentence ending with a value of 0.111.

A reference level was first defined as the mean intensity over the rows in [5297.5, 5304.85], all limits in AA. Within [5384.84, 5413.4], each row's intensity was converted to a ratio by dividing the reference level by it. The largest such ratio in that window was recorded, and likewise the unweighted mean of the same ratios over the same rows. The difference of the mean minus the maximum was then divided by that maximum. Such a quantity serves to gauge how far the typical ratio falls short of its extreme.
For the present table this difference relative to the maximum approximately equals -0.018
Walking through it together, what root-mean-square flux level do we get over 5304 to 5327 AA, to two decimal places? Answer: 7.91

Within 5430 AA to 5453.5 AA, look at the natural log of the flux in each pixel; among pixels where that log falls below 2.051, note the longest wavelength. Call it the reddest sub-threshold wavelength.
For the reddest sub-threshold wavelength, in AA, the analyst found 5452.84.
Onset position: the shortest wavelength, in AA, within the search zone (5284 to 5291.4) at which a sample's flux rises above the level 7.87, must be 5284.73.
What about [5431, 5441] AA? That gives 5435.30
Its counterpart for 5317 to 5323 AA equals 5317.69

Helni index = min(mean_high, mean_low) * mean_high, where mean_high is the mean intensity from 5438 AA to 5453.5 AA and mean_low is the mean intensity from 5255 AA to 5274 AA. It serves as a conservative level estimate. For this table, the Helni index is 53.1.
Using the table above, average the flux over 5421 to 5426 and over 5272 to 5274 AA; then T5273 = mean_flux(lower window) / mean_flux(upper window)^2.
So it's 0.110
